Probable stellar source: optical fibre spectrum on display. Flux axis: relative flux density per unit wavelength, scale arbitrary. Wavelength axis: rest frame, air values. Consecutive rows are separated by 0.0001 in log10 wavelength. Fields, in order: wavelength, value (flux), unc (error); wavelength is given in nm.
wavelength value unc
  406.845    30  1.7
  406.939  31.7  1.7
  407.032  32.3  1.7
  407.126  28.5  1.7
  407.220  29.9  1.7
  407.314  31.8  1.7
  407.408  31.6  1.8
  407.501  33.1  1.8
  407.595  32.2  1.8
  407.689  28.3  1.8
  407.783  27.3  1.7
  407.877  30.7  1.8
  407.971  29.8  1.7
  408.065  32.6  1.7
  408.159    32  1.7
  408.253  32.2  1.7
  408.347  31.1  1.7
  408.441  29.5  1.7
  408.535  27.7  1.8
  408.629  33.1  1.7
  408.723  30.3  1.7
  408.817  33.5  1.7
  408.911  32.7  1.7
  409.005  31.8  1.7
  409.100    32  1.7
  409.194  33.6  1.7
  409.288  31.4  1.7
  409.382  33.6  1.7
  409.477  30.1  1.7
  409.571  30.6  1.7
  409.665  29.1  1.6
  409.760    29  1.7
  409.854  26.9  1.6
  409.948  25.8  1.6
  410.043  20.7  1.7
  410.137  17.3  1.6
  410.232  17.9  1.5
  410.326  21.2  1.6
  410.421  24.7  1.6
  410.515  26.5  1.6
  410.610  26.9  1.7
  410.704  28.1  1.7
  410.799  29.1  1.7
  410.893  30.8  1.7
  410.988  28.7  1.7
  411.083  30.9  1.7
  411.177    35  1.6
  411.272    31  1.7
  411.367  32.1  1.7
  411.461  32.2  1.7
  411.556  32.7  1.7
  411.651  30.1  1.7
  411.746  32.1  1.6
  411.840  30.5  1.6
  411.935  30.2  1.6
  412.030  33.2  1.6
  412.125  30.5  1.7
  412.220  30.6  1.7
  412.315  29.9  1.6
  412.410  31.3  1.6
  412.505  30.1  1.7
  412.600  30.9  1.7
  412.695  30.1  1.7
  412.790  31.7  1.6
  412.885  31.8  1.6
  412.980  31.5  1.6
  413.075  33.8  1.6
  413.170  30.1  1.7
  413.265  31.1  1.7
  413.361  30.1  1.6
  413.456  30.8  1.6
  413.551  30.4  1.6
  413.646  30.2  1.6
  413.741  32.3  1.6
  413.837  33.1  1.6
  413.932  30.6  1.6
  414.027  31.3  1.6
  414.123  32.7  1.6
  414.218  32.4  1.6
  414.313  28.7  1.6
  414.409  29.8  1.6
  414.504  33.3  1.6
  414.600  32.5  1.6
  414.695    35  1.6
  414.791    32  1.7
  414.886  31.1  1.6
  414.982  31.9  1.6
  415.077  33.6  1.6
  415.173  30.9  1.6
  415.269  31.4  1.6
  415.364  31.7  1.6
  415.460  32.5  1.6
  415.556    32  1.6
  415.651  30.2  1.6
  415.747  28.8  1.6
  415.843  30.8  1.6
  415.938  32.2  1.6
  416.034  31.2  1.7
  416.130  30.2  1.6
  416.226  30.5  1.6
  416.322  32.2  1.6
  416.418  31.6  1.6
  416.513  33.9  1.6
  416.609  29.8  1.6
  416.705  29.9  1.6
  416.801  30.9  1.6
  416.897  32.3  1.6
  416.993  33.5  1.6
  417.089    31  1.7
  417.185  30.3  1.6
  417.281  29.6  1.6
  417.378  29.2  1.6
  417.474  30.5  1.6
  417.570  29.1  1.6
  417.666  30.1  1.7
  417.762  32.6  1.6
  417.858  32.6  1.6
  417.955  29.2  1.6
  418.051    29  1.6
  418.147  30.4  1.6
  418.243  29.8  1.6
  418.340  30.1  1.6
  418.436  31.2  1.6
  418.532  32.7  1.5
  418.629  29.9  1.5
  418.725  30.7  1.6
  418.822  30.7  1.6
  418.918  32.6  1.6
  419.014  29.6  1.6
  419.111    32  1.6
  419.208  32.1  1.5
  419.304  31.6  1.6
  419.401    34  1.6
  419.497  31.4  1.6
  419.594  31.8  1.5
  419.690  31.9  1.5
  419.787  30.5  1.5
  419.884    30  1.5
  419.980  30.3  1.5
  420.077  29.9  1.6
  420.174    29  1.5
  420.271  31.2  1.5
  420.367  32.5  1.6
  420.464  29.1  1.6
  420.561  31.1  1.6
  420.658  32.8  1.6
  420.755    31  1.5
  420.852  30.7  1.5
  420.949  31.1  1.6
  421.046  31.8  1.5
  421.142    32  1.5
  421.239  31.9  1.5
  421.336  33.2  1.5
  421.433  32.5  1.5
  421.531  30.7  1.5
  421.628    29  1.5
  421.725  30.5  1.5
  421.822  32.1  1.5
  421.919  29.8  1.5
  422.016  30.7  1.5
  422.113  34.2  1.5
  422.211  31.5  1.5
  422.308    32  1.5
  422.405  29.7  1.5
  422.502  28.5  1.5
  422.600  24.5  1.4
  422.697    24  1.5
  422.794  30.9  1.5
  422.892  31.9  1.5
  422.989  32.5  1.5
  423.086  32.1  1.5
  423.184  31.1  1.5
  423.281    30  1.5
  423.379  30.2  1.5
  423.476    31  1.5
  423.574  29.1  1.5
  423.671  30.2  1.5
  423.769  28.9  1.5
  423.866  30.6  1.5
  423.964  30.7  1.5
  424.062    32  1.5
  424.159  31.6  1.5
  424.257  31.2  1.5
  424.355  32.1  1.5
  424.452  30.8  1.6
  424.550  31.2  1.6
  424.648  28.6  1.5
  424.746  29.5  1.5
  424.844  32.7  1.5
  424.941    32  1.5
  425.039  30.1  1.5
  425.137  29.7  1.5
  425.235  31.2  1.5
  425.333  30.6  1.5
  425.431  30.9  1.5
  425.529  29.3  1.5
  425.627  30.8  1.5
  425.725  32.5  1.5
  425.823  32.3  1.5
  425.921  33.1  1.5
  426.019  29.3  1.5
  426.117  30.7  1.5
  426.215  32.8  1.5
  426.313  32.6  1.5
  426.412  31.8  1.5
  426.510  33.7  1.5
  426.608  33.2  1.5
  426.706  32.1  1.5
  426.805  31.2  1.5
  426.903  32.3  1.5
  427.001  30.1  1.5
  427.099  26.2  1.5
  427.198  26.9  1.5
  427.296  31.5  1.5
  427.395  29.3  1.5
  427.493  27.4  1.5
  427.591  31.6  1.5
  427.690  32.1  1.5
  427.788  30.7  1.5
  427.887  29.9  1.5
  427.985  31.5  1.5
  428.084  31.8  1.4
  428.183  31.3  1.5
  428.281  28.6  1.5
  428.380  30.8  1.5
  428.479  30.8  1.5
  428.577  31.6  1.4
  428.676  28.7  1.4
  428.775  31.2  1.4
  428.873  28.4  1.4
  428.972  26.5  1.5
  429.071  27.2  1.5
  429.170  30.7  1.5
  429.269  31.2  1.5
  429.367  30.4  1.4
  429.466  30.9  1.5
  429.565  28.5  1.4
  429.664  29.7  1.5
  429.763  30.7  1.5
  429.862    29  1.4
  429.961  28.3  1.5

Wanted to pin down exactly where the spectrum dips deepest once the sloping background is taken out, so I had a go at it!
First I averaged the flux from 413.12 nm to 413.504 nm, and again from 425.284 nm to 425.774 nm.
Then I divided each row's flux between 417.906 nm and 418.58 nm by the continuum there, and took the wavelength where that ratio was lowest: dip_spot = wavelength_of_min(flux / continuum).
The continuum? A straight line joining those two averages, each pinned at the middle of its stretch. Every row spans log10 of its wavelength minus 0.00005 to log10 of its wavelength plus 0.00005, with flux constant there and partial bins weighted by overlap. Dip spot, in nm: 418.051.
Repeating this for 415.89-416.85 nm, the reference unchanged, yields 416.609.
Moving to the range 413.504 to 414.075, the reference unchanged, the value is 413.646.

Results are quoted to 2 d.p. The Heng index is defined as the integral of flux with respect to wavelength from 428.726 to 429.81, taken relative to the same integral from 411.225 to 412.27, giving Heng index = 0.98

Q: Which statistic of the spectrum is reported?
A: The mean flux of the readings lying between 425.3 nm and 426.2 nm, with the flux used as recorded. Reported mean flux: 31.1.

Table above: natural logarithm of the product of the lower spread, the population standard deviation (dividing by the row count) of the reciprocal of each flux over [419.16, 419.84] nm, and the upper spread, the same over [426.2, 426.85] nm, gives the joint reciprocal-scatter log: -14.2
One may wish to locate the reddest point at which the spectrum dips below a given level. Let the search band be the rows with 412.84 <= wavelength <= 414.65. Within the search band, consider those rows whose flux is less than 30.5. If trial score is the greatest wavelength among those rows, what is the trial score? 414.409 nm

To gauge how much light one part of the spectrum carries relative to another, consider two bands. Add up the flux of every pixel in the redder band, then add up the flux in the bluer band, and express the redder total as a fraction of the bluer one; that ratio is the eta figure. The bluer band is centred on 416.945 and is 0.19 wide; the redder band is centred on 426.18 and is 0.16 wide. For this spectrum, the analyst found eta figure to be 1.0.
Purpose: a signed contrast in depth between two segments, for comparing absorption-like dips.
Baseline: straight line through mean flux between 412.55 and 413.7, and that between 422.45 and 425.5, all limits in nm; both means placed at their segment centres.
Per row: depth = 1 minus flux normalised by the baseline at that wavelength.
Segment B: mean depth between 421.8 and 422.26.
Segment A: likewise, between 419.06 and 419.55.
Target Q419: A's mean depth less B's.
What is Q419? -0.012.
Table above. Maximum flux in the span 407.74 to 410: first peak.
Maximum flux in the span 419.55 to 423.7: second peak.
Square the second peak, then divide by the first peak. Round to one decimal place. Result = 34.8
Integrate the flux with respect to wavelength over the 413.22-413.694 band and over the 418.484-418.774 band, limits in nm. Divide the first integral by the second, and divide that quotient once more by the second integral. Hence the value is 0.18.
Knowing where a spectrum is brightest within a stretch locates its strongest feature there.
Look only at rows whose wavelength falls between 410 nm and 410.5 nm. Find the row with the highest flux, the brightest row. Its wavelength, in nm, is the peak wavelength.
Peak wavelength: 410.421 nm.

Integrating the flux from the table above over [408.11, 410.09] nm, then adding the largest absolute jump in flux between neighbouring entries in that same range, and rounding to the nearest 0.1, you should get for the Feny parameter 65.4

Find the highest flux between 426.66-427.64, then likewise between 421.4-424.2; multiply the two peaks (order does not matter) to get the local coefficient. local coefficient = 1105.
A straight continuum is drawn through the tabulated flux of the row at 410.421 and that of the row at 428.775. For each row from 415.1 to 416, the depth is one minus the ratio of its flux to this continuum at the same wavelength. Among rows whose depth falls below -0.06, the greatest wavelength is 415.938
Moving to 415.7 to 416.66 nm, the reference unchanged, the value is 416.609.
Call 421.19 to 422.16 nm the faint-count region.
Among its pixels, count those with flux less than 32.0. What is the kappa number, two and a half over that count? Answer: 0.42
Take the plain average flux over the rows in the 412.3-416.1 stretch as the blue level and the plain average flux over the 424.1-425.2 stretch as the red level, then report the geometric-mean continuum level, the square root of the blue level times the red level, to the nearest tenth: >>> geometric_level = 31.1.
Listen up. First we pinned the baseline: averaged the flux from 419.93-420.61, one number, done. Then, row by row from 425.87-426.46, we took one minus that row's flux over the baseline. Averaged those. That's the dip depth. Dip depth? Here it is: -0.04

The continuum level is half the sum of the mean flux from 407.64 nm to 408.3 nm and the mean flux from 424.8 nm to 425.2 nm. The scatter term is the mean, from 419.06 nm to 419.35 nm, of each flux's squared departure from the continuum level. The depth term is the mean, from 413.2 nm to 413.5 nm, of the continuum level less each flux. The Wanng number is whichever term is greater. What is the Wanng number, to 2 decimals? 1.32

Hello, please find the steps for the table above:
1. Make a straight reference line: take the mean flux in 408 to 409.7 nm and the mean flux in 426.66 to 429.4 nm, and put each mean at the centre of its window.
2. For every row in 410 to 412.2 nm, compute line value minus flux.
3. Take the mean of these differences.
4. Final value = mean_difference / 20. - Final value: 0.15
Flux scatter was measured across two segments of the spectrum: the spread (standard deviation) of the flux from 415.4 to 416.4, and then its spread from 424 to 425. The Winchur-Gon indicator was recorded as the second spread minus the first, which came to 0.1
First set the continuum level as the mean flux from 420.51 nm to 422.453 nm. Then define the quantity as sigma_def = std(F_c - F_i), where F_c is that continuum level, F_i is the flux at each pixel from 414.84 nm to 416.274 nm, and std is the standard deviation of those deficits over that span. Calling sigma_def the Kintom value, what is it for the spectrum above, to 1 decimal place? 1.1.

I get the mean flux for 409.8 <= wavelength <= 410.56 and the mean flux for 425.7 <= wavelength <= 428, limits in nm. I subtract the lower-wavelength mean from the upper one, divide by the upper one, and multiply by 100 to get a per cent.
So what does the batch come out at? 27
